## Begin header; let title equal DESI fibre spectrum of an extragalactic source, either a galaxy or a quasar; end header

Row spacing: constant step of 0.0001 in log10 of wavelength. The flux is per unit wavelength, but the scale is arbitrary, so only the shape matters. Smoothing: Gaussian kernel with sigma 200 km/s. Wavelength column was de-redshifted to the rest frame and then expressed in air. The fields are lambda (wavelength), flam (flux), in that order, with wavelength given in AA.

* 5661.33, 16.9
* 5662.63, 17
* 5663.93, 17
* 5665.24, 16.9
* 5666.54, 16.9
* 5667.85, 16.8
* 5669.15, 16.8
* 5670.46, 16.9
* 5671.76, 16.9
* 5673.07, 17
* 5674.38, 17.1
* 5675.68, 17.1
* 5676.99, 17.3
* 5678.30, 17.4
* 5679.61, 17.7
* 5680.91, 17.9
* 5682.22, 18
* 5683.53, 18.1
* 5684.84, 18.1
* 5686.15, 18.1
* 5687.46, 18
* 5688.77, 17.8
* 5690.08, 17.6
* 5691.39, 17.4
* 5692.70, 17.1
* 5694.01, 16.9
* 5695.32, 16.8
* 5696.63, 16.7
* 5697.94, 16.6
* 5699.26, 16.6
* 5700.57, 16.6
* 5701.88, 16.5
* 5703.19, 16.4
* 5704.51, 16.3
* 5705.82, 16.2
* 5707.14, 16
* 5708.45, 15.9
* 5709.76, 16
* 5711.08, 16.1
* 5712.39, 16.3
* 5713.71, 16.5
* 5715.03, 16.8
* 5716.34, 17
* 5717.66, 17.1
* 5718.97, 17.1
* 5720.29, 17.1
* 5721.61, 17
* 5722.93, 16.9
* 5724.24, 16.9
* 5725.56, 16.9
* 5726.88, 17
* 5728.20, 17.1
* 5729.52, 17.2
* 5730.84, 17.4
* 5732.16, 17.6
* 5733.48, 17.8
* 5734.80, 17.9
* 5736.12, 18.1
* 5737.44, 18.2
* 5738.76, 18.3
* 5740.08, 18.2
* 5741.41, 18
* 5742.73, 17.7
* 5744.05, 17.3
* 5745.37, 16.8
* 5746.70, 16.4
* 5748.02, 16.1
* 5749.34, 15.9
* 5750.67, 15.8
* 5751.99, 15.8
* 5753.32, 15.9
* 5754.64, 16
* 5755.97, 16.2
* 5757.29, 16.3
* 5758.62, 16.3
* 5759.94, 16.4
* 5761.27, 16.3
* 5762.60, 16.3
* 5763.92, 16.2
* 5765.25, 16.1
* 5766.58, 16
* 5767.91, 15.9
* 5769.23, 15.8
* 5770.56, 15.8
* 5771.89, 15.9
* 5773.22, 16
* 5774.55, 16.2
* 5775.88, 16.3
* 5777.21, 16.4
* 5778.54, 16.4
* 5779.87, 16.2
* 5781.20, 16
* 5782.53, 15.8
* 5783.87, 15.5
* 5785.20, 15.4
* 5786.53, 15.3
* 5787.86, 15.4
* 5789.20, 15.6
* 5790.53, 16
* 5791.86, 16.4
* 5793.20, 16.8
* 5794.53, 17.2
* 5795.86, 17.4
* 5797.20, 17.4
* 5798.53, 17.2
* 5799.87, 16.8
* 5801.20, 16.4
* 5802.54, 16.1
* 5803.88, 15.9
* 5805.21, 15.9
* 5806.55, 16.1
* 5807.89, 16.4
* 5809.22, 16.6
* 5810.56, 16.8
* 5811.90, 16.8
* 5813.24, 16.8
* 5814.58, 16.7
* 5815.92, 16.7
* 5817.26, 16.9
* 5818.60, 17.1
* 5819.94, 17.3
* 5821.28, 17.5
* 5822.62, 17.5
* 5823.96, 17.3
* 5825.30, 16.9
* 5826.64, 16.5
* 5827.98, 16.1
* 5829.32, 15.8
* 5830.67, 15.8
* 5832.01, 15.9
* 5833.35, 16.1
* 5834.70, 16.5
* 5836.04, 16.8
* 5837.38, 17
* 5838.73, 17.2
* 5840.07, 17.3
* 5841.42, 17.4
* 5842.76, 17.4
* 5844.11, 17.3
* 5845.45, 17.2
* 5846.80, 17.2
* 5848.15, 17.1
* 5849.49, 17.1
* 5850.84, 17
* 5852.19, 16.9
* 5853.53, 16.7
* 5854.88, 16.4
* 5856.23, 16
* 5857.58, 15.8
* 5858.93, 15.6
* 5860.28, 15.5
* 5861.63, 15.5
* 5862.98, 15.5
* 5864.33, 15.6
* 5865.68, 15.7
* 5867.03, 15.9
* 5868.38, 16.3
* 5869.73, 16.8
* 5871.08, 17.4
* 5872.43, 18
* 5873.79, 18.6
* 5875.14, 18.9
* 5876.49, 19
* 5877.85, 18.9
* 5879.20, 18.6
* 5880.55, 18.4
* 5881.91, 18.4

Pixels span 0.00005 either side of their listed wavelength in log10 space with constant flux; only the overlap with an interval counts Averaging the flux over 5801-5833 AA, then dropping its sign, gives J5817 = 16.6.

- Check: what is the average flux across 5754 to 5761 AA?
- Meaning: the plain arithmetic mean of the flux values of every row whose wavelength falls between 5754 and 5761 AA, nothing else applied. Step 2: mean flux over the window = 16.2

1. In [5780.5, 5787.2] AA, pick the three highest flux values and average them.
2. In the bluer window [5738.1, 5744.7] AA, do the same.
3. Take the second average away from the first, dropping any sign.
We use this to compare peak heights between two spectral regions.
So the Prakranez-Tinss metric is 2.40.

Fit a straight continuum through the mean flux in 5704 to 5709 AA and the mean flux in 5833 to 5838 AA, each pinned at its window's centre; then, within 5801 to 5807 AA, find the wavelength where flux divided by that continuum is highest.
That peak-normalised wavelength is 5801.20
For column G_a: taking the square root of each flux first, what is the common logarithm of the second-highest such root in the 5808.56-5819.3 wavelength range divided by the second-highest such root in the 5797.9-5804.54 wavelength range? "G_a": 0.00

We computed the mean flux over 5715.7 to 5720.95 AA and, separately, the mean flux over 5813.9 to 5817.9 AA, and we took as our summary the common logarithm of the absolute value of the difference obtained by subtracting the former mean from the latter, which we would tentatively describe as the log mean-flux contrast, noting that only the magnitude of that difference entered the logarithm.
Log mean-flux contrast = -0.5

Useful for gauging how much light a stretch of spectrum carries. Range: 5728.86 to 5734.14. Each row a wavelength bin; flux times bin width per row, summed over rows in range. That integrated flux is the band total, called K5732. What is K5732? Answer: 92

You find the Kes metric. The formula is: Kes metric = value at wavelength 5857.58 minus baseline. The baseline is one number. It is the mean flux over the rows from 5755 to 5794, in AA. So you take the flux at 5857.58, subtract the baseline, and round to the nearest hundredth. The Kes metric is -0.24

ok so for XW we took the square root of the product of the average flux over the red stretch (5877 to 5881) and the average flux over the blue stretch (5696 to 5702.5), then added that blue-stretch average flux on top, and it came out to 34.2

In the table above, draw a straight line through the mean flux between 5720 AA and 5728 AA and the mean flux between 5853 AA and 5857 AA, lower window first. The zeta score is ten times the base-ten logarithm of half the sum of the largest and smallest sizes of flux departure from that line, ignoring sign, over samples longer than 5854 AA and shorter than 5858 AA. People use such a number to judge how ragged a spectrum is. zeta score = -5.3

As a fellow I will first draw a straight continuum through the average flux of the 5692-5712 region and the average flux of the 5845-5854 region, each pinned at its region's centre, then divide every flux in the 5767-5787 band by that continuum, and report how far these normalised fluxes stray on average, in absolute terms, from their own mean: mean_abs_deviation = 0.016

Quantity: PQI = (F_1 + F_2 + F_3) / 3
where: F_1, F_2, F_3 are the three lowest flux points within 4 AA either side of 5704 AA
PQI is 16.17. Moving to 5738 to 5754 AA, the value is 15.83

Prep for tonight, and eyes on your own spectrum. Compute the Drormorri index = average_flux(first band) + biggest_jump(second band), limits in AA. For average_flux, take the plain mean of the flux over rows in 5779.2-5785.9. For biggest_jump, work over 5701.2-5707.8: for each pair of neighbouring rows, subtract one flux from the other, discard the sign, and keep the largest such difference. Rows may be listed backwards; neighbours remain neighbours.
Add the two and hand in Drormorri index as 16.0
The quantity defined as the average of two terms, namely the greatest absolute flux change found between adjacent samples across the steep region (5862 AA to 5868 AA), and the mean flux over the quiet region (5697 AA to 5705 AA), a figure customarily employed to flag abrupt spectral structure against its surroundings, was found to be 8.35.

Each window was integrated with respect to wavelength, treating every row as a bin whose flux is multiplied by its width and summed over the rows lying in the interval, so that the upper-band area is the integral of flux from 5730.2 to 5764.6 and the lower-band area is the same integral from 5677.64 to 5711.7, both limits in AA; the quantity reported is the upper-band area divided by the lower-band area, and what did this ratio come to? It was 1.00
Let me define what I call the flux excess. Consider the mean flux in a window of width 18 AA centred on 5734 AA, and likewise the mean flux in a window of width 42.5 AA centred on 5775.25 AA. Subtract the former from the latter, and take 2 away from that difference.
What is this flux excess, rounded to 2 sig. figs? -3.6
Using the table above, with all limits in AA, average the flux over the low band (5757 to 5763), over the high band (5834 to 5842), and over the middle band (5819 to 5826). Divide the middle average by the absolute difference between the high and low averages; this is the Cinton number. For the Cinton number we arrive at 24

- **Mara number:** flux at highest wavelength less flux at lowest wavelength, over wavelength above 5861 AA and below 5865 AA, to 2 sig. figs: 0.10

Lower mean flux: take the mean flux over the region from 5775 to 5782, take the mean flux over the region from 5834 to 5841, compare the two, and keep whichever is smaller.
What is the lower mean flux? 16.3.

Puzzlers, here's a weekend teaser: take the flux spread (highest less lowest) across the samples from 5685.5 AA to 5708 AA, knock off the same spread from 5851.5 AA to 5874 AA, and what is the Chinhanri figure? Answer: -1.0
